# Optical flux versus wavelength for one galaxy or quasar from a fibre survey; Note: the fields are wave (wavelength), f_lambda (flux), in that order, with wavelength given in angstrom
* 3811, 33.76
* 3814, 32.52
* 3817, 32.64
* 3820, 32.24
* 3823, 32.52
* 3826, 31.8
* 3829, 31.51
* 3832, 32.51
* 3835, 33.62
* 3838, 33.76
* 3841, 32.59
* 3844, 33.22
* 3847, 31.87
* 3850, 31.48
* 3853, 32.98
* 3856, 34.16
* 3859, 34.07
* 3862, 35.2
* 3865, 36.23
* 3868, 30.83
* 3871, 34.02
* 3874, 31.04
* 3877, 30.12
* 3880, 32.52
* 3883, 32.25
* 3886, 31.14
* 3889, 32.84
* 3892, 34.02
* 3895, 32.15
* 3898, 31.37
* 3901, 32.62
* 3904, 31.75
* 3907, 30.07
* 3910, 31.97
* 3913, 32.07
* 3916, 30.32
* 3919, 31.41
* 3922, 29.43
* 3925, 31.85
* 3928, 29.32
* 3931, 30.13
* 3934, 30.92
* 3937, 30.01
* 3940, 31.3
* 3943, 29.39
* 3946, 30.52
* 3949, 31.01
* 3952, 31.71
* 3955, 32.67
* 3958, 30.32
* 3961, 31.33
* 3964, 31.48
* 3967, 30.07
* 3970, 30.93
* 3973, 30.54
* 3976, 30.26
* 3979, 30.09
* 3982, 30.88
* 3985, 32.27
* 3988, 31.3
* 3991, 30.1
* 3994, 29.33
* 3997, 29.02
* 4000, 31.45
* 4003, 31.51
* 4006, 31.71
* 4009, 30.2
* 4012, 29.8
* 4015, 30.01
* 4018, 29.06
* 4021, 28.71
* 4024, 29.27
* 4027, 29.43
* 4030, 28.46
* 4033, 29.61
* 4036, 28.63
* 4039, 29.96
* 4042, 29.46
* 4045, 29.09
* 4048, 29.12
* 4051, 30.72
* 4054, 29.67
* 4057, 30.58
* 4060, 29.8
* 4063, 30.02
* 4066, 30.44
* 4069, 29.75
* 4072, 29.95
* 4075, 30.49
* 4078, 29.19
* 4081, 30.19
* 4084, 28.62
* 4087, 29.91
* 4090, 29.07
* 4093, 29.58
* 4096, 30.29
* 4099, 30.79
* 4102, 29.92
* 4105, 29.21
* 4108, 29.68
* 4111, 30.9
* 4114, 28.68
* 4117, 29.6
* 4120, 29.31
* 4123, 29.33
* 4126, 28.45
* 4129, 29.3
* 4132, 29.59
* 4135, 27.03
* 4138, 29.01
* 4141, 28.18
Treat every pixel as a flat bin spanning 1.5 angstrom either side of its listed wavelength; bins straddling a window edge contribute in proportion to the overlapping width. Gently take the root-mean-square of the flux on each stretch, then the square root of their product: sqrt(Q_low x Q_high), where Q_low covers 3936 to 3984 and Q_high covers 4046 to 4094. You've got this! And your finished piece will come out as 30.3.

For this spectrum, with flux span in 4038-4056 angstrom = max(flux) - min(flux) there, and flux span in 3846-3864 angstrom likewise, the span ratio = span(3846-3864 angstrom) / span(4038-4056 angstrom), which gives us 2.3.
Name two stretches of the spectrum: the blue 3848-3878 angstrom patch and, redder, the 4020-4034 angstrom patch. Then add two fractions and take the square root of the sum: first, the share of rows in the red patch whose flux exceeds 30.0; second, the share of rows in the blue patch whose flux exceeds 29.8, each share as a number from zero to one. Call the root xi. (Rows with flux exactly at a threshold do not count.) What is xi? 1.00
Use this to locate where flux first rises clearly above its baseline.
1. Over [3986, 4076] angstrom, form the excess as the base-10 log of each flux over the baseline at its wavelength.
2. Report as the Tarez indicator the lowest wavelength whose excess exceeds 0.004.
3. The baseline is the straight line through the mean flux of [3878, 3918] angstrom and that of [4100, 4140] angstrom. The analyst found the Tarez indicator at 3988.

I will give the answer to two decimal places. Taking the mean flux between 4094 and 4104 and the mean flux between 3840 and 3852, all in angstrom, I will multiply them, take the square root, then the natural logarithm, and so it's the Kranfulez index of 3.44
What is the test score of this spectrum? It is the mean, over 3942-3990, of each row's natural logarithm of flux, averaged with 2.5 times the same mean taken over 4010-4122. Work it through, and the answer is 5.952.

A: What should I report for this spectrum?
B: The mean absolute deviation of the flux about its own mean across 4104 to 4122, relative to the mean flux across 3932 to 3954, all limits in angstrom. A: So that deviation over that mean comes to 0.0162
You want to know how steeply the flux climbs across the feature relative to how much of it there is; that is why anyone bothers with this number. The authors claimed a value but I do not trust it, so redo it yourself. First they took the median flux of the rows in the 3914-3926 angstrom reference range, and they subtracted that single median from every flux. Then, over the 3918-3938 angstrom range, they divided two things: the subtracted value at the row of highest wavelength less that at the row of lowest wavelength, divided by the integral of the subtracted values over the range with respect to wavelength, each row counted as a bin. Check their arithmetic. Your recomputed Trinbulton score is 0.16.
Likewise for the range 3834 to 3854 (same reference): -0.02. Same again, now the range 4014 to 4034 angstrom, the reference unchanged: 0.01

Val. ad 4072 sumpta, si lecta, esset 29.95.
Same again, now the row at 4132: 29.59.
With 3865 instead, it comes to 36.23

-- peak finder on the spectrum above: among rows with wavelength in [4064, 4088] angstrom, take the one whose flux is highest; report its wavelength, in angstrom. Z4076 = 4075 angstrom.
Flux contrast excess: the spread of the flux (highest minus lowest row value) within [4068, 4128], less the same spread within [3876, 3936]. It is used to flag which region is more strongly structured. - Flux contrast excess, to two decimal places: -2.25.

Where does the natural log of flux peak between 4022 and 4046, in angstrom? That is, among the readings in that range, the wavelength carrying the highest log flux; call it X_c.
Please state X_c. 4039 angstrom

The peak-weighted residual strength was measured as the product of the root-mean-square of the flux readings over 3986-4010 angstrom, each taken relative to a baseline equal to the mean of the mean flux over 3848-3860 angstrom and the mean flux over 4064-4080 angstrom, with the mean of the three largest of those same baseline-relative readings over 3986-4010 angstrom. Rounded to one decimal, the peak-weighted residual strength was 0.0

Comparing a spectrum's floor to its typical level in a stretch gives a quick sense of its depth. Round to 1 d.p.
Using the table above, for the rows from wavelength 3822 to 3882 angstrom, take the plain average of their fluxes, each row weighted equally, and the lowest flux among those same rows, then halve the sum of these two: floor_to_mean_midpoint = 31.5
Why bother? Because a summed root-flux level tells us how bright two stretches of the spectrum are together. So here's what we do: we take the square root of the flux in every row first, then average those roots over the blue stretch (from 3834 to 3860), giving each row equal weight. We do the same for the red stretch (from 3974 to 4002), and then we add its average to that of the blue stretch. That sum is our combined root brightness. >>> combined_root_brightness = 11.3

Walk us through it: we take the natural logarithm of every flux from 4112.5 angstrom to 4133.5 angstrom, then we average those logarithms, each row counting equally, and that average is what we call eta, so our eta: 3.37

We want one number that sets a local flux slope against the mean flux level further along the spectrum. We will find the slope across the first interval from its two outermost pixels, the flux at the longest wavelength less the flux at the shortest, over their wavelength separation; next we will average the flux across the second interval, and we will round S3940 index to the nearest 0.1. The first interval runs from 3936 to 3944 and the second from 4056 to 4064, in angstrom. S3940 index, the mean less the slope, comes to 30.2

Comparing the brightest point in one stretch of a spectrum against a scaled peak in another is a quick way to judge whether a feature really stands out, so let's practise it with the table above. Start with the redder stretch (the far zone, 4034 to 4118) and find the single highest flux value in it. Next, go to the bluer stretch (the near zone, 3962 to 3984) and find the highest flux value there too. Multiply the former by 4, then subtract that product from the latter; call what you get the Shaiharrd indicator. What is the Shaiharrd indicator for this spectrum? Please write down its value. -92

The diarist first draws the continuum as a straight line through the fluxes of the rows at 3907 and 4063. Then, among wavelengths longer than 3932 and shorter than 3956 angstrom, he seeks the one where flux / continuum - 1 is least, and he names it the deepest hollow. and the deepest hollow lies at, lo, 3943 angstrom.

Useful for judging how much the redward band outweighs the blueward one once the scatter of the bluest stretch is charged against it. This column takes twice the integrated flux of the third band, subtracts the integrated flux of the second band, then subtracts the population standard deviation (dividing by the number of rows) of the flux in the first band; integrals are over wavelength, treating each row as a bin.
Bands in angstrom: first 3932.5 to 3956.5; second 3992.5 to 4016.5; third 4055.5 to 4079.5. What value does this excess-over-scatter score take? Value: 711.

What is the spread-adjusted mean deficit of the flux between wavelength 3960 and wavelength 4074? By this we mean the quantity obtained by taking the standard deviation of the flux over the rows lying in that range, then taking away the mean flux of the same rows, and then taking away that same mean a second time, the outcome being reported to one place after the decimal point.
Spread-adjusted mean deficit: -59.3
